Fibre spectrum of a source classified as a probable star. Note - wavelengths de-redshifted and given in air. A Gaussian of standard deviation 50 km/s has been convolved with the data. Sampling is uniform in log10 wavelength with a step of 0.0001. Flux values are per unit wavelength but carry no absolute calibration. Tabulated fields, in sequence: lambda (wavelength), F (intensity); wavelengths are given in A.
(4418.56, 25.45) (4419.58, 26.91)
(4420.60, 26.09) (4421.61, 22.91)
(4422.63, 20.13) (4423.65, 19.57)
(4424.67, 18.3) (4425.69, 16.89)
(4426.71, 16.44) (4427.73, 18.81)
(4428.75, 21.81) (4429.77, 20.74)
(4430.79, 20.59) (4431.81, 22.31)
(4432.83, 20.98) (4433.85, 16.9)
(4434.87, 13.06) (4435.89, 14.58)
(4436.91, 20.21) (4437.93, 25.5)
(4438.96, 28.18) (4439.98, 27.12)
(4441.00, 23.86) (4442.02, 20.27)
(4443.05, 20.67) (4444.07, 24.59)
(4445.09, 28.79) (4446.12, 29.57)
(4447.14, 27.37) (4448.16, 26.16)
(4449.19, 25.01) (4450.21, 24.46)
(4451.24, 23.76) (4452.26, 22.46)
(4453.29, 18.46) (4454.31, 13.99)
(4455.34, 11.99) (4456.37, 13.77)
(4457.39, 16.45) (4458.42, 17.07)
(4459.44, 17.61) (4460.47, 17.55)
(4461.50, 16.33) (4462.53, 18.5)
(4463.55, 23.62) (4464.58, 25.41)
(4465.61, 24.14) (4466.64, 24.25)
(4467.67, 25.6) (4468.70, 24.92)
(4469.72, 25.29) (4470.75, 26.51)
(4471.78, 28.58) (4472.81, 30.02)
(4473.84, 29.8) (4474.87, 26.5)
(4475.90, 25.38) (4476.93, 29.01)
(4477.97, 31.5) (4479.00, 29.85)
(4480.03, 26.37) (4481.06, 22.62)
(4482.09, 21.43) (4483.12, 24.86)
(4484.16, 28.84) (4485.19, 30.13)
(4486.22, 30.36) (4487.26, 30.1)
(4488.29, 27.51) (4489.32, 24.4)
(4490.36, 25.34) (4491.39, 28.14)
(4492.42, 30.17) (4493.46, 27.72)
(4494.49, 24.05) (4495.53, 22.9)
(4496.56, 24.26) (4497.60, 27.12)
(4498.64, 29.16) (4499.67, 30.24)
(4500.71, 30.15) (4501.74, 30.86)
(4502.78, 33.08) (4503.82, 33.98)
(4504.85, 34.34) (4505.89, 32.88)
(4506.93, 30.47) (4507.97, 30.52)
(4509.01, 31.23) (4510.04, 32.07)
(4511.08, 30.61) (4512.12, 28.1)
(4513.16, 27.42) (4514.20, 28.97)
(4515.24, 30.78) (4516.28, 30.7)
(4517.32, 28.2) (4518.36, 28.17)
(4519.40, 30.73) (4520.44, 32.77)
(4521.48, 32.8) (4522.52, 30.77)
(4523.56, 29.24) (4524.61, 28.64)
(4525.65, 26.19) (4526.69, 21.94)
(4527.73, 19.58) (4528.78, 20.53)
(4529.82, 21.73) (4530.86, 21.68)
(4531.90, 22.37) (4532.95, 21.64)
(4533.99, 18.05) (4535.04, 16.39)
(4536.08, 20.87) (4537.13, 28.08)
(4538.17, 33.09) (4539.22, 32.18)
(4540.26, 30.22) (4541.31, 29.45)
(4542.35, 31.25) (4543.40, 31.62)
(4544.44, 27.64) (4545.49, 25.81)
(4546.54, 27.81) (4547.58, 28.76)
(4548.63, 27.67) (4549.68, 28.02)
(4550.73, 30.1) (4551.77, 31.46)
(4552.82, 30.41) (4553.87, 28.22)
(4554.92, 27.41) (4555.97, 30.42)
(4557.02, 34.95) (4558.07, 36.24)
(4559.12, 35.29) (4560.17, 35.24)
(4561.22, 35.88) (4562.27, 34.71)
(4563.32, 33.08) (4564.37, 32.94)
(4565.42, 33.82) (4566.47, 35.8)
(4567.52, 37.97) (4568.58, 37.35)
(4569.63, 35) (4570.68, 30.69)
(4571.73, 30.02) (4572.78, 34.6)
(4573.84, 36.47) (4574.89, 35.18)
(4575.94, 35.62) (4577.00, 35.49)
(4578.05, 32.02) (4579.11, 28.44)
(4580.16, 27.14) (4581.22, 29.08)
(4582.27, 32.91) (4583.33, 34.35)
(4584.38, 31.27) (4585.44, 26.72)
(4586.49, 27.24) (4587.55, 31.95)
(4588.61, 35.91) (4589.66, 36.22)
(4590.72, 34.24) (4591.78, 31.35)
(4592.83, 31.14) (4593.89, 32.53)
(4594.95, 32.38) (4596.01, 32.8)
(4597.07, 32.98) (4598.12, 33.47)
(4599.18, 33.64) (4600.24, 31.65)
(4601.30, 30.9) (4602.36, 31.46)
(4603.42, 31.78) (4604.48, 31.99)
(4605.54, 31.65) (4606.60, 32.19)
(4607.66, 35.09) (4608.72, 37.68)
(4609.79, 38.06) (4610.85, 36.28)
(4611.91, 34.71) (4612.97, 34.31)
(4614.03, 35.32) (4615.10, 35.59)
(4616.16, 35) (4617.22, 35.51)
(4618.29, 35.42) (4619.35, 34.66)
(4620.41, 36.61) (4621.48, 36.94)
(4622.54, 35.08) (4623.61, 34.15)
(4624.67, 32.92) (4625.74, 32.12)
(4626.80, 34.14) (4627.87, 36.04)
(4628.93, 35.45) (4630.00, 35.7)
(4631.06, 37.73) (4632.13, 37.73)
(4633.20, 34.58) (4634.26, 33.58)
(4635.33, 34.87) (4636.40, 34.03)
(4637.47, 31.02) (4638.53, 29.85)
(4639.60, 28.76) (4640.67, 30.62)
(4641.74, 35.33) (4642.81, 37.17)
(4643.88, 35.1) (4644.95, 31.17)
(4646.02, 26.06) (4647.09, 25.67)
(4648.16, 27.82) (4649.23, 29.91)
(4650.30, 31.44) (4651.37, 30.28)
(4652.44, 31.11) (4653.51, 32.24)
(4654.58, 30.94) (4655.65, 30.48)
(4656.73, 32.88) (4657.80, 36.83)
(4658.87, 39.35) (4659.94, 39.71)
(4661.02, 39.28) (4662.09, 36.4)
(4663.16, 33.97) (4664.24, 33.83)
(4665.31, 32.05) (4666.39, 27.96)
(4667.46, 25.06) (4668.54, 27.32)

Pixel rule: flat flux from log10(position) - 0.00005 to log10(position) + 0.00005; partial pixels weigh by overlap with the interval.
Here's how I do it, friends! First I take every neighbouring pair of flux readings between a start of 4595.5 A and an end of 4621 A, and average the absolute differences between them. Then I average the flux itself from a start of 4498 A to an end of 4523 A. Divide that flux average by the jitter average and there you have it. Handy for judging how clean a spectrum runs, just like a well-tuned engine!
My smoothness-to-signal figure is 34.8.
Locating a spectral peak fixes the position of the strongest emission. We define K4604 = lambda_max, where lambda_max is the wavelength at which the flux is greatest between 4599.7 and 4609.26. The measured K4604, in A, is 4608.72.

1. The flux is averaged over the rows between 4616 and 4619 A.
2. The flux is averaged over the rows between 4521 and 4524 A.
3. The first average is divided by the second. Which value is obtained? 1.14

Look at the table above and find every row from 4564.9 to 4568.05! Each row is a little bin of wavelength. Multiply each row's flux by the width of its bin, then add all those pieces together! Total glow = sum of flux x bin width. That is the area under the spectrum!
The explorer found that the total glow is 113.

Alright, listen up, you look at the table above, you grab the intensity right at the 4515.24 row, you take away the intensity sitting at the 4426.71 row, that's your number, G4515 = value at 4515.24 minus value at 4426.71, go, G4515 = 14.3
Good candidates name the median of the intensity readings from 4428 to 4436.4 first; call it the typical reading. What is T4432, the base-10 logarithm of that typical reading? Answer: 1.32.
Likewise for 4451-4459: 1.22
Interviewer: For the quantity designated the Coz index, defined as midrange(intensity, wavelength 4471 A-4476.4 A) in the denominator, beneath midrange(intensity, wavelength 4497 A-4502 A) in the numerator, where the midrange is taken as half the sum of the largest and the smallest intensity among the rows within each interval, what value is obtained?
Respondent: 1.05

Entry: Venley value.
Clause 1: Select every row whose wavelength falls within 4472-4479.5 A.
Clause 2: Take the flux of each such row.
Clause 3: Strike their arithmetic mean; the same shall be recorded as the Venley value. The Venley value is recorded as 29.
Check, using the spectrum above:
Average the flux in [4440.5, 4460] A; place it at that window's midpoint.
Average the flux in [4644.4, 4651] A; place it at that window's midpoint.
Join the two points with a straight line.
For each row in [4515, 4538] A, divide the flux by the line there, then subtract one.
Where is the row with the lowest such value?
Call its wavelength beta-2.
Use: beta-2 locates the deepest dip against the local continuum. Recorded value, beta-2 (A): 4535.04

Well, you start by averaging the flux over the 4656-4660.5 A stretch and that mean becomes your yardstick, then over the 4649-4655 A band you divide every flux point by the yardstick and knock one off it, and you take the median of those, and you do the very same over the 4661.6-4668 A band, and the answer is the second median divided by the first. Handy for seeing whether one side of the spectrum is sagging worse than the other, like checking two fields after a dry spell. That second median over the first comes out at 0.7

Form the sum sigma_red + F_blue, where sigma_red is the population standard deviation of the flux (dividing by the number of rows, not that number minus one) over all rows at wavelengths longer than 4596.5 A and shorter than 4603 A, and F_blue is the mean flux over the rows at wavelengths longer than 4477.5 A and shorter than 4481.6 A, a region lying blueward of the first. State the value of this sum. 29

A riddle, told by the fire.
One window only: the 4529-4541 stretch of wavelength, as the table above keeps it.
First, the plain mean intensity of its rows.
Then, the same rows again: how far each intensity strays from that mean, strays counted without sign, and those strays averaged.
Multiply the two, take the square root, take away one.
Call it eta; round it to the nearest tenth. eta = 9.8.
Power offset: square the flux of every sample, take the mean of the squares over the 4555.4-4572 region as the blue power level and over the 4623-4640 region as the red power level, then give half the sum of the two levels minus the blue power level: -14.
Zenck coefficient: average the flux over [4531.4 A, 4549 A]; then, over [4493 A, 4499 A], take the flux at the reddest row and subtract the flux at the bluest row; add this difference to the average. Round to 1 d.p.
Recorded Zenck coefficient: 28.1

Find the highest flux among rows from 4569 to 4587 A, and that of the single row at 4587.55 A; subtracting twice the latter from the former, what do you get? -27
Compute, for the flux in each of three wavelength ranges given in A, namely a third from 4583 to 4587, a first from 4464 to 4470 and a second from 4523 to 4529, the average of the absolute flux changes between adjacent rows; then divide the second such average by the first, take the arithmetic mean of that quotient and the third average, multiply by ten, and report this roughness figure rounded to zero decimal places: 28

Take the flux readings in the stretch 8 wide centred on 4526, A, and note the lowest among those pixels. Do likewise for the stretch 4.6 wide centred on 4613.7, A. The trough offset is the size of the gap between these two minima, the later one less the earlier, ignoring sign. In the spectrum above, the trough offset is 14.7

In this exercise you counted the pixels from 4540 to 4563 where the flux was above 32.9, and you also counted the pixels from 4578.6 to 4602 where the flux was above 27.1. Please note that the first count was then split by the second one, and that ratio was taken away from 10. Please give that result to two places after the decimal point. 9.71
